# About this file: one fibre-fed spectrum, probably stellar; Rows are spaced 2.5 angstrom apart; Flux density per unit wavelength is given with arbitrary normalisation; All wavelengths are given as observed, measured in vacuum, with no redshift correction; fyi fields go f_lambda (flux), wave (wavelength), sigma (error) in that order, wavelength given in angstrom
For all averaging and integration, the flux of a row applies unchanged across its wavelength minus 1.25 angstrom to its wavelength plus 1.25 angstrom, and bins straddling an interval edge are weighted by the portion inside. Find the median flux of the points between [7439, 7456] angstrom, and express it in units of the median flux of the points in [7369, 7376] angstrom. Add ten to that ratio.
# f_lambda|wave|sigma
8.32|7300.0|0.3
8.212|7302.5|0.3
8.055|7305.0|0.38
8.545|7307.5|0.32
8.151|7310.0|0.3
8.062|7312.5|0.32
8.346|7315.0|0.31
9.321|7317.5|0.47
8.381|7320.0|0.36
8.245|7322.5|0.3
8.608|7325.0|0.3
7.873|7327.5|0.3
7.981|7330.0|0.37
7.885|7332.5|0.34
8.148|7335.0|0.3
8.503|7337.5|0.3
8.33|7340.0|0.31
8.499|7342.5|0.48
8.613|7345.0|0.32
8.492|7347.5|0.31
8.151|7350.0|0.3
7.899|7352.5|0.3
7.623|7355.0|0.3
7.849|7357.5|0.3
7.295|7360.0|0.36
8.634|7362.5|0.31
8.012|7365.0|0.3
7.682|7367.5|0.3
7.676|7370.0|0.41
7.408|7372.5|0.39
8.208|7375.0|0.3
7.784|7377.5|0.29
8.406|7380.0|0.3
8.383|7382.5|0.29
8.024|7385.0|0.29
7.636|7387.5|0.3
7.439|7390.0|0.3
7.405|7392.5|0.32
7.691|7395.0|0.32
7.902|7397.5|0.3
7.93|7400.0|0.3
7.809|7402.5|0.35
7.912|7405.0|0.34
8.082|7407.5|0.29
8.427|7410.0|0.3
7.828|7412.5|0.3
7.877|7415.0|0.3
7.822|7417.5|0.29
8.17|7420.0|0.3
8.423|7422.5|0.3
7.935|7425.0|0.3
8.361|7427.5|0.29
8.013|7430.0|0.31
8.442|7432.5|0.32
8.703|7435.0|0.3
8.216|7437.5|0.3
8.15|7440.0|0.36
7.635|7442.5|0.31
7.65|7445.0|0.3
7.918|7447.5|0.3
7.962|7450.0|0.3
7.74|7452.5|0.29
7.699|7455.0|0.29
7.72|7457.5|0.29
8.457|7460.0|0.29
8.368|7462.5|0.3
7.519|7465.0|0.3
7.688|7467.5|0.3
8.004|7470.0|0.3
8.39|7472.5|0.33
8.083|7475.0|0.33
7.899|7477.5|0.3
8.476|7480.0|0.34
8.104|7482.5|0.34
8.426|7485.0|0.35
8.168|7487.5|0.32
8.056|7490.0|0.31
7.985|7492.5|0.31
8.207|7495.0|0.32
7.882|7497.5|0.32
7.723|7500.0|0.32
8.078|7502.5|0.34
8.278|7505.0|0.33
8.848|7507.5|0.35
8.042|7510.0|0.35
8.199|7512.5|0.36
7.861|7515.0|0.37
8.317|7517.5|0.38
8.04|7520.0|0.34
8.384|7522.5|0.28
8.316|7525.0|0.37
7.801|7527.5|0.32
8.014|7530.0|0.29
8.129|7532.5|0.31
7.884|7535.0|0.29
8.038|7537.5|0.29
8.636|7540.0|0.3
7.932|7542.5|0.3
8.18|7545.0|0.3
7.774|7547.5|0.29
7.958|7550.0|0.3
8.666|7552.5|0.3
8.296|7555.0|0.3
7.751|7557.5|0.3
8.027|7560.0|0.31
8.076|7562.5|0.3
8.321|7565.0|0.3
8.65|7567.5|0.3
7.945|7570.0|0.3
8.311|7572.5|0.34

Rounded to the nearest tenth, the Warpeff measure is 11.0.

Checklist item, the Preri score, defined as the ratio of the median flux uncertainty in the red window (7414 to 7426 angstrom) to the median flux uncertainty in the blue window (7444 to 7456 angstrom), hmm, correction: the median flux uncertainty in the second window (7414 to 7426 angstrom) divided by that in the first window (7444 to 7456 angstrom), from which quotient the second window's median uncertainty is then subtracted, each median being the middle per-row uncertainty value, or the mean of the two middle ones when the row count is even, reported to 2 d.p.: 0.70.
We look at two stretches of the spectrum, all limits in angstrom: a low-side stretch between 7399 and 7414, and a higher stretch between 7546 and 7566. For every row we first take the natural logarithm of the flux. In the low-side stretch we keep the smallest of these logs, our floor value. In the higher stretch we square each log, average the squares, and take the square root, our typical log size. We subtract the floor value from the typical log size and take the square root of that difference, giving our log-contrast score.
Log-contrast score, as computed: 0.19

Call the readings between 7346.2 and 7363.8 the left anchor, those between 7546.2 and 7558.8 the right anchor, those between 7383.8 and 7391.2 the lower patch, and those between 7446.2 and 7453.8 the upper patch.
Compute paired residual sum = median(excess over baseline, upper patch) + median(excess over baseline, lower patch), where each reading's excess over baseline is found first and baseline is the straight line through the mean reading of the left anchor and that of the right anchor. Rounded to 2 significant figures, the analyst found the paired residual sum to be -0.49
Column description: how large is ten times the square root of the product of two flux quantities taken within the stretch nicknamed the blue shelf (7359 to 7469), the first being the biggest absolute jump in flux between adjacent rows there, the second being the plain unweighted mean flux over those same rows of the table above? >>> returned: 32.6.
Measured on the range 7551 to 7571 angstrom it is 24.1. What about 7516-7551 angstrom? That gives 23.9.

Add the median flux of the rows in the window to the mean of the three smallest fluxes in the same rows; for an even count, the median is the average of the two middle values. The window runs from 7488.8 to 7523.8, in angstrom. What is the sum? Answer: 15.9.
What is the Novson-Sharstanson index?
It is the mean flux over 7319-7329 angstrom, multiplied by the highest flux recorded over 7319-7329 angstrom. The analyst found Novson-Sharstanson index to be 71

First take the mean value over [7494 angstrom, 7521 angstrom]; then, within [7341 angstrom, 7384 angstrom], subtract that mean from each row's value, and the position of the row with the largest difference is 7362.5 angstrom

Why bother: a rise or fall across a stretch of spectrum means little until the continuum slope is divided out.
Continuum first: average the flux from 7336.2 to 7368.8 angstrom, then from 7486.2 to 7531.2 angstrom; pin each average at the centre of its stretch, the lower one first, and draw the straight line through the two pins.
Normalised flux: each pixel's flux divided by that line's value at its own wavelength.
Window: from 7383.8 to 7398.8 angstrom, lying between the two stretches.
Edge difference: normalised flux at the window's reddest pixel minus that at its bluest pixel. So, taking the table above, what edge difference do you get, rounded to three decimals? -0.015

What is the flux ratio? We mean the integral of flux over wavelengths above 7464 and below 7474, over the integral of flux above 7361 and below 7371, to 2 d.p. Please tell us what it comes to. 0.99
